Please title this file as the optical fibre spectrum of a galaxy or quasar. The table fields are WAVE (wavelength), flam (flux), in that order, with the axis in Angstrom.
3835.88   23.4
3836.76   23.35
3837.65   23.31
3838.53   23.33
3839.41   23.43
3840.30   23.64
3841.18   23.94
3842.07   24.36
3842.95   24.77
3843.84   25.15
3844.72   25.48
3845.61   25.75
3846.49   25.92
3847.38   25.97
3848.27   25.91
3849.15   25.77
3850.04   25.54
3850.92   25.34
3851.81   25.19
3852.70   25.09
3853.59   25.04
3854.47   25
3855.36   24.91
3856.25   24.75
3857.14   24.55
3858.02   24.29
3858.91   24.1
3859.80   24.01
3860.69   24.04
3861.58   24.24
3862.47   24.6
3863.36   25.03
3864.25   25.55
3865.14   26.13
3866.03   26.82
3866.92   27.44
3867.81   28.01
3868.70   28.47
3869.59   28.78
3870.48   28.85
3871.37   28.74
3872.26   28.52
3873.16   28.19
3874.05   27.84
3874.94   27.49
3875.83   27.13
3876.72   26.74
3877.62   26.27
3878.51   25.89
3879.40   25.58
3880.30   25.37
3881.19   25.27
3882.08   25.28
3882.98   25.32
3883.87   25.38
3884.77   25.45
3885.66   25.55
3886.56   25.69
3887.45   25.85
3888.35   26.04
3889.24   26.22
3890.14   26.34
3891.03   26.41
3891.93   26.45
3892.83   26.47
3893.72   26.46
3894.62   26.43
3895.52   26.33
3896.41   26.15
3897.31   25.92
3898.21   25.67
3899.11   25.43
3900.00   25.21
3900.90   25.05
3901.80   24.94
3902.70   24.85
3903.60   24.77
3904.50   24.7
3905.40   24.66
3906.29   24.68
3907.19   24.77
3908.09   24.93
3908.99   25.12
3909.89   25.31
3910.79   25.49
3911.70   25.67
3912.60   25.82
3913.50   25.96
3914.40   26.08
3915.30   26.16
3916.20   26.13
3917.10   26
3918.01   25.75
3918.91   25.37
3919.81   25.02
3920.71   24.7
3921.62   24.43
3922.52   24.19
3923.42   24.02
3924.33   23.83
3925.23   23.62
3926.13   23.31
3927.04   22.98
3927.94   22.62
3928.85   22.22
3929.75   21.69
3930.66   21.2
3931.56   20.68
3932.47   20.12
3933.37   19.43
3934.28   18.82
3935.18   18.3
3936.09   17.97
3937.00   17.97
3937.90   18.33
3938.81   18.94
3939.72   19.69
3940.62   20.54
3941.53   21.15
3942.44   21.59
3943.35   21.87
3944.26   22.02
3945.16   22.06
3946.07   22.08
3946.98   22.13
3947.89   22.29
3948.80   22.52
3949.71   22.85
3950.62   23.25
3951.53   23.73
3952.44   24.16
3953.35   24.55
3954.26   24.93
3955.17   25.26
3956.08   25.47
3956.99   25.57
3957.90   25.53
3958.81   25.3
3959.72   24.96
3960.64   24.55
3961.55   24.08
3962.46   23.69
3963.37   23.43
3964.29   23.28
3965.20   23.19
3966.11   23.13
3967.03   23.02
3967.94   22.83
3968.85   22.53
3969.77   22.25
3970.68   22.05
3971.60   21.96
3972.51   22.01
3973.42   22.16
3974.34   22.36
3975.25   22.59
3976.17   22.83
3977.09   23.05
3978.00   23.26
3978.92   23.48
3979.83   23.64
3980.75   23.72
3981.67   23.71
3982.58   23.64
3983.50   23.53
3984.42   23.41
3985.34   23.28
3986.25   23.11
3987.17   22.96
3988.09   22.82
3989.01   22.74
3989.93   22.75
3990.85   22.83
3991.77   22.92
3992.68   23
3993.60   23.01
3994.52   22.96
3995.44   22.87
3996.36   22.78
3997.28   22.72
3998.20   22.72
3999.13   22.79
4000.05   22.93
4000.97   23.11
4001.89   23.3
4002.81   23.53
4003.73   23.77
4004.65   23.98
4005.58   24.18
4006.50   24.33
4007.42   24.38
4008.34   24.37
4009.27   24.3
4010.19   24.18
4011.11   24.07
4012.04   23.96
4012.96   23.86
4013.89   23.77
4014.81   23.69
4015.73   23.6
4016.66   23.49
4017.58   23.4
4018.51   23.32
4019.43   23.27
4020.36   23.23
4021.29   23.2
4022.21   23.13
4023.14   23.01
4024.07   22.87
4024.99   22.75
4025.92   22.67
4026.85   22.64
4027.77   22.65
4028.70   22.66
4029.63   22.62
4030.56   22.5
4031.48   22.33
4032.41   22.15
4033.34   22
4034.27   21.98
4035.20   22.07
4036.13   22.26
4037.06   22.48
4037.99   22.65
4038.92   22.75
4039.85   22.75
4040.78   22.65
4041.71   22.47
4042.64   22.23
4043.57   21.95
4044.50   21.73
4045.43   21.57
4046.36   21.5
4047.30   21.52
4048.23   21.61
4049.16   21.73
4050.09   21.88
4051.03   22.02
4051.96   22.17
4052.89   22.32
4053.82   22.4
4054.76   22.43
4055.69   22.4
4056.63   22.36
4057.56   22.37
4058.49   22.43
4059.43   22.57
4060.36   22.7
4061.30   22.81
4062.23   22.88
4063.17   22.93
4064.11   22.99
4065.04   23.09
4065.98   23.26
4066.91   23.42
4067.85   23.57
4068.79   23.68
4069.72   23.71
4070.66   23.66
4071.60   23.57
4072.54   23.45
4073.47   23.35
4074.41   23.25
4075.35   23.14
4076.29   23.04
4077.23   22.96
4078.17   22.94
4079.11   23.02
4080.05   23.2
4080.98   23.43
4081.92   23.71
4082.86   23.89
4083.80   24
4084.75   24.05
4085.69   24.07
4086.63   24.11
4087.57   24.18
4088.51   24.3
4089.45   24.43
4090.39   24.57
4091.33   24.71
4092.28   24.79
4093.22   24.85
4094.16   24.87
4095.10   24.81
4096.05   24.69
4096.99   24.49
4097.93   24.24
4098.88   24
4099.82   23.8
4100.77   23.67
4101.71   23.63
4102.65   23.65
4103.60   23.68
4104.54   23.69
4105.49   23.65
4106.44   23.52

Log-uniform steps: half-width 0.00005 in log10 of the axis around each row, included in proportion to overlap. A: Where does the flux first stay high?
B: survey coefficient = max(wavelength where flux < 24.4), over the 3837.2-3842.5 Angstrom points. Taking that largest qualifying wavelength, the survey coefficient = 3842.07 Angstrom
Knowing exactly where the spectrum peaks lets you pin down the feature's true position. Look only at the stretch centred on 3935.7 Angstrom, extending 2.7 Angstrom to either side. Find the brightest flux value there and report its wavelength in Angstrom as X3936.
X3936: 3933.37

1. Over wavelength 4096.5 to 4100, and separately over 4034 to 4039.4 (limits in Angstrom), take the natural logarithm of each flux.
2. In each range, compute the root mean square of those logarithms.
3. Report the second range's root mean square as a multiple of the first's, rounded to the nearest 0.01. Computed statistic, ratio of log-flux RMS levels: 0.98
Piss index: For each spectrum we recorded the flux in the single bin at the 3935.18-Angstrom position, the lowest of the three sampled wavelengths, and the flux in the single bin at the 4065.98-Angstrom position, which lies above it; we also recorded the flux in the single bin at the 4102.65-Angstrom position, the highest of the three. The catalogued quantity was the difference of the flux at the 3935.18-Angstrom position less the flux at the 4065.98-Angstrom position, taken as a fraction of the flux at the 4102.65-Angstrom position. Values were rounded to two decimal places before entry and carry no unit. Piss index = -0.21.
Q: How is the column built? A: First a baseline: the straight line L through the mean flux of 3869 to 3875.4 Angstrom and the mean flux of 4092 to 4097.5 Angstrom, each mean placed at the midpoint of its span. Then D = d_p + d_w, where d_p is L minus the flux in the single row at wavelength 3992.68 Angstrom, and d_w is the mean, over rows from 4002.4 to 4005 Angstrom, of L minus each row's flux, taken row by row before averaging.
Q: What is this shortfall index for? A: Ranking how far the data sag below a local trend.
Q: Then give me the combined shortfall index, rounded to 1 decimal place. 5.9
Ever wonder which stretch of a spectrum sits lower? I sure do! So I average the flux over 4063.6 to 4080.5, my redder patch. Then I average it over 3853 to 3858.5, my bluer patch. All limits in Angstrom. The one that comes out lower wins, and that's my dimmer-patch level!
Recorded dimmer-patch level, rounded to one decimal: 23.3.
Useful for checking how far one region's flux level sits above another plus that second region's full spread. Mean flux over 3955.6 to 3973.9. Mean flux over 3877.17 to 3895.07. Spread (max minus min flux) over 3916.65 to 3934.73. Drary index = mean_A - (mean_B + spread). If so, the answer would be -9.5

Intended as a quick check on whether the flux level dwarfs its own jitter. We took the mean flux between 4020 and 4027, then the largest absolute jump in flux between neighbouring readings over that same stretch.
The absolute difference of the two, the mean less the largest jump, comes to 22.8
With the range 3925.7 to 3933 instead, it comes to 21.3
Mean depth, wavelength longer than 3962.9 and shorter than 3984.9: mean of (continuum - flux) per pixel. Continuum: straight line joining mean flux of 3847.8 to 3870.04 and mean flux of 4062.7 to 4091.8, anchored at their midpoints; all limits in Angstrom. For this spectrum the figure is 1.6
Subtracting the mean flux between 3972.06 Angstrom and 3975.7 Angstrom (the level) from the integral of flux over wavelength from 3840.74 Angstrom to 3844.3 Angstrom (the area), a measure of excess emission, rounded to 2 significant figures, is 65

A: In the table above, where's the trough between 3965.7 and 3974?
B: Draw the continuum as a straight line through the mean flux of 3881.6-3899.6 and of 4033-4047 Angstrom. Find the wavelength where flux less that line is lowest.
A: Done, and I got 3971.60 Angstrom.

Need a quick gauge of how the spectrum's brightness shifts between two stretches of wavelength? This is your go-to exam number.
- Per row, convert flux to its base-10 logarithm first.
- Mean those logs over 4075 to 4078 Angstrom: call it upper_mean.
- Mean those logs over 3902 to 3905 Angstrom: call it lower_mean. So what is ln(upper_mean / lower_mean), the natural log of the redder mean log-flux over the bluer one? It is -0.02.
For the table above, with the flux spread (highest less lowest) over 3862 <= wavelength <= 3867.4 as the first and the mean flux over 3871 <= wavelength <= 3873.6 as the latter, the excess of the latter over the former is 26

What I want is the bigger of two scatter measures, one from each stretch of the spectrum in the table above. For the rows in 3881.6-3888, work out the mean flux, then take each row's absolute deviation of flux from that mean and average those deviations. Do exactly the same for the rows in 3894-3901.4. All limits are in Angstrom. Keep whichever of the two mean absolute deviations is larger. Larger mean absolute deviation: 0.43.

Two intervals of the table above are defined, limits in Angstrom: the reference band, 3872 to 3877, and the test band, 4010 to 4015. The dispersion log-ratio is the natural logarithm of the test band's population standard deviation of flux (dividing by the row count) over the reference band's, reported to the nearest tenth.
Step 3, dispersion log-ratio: -1.3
